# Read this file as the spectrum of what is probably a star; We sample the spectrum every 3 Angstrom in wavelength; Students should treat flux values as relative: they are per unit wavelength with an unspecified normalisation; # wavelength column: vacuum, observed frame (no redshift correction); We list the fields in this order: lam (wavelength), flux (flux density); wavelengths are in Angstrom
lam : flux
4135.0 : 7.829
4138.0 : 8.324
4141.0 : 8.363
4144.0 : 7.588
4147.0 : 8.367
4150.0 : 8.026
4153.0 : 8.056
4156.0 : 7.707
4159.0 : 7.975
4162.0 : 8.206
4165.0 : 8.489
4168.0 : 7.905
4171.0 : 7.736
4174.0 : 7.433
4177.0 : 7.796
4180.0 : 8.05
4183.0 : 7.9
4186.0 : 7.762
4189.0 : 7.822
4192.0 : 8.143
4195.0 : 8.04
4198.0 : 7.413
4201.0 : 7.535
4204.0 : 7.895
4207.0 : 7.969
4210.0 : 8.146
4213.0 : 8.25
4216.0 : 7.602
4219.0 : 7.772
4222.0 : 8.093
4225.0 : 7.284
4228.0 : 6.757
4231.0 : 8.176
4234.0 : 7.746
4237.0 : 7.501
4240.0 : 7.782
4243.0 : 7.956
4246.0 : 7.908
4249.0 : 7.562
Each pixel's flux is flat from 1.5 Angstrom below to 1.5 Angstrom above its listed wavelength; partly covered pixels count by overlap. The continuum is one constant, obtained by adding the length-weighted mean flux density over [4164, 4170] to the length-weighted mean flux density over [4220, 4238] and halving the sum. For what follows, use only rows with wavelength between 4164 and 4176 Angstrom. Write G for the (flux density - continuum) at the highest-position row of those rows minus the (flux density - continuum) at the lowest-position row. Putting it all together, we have -1.06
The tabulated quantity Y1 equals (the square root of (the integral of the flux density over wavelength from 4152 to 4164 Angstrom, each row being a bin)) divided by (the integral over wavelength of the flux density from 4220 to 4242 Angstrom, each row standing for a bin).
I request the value 0.058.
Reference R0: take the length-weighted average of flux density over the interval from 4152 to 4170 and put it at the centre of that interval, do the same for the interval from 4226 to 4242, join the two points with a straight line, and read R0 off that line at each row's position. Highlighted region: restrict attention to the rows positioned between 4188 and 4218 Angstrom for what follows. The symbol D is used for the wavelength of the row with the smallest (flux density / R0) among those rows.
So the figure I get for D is 4198.0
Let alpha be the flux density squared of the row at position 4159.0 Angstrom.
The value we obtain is 64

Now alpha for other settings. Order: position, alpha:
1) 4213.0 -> 68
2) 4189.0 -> 61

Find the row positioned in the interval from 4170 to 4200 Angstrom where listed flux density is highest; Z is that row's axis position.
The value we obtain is 4192.0 Angstrom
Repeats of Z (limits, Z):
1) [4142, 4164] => 4147.0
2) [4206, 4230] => 4213.0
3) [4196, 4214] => 4213.0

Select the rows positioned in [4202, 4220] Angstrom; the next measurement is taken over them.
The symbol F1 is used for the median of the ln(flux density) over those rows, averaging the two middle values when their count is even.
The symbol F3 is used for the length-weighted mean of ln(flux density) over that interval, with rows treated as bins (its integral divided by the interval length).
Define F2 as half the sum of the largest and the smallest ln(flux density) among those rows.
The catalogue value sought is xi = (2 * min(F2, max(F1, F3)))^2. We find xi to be 17.1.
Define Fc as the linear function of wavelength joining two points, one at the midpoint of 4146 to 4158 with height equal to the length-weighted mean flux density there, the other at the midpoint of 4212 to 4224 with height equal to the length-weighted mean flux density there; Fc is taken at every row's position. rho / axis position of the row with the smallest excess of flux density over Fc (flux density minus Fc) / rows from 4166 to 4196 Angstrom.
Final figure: 4174.0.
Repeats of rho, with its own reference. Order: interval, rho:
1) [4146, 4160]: 4156.0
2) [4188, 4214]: 4198.0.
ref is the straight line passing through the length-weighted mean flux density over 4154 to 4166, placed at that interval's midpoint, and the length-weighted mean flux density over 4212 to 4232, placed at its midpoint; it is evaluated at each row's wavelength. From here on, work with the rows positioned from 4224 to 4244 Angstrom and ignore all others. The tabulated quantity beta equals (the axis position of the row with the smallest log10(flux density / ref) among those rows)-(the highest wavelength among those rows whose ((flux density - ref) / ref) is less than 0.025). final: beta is -9 Angstrom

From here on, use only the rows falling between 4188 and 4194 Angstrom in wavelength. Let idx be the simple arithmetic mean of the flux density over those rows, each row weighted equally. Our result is 7.98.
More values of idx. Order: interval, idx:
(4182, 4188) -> 7.83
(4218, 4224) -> 7.93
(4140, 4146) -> 7.98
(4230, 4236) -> 7.96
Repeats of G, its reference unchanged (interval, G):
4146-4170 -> -0.46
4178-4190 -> -0.23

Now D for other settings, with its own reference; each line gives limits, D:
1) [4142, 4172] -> 4144.0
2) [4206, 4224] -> 4216.0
